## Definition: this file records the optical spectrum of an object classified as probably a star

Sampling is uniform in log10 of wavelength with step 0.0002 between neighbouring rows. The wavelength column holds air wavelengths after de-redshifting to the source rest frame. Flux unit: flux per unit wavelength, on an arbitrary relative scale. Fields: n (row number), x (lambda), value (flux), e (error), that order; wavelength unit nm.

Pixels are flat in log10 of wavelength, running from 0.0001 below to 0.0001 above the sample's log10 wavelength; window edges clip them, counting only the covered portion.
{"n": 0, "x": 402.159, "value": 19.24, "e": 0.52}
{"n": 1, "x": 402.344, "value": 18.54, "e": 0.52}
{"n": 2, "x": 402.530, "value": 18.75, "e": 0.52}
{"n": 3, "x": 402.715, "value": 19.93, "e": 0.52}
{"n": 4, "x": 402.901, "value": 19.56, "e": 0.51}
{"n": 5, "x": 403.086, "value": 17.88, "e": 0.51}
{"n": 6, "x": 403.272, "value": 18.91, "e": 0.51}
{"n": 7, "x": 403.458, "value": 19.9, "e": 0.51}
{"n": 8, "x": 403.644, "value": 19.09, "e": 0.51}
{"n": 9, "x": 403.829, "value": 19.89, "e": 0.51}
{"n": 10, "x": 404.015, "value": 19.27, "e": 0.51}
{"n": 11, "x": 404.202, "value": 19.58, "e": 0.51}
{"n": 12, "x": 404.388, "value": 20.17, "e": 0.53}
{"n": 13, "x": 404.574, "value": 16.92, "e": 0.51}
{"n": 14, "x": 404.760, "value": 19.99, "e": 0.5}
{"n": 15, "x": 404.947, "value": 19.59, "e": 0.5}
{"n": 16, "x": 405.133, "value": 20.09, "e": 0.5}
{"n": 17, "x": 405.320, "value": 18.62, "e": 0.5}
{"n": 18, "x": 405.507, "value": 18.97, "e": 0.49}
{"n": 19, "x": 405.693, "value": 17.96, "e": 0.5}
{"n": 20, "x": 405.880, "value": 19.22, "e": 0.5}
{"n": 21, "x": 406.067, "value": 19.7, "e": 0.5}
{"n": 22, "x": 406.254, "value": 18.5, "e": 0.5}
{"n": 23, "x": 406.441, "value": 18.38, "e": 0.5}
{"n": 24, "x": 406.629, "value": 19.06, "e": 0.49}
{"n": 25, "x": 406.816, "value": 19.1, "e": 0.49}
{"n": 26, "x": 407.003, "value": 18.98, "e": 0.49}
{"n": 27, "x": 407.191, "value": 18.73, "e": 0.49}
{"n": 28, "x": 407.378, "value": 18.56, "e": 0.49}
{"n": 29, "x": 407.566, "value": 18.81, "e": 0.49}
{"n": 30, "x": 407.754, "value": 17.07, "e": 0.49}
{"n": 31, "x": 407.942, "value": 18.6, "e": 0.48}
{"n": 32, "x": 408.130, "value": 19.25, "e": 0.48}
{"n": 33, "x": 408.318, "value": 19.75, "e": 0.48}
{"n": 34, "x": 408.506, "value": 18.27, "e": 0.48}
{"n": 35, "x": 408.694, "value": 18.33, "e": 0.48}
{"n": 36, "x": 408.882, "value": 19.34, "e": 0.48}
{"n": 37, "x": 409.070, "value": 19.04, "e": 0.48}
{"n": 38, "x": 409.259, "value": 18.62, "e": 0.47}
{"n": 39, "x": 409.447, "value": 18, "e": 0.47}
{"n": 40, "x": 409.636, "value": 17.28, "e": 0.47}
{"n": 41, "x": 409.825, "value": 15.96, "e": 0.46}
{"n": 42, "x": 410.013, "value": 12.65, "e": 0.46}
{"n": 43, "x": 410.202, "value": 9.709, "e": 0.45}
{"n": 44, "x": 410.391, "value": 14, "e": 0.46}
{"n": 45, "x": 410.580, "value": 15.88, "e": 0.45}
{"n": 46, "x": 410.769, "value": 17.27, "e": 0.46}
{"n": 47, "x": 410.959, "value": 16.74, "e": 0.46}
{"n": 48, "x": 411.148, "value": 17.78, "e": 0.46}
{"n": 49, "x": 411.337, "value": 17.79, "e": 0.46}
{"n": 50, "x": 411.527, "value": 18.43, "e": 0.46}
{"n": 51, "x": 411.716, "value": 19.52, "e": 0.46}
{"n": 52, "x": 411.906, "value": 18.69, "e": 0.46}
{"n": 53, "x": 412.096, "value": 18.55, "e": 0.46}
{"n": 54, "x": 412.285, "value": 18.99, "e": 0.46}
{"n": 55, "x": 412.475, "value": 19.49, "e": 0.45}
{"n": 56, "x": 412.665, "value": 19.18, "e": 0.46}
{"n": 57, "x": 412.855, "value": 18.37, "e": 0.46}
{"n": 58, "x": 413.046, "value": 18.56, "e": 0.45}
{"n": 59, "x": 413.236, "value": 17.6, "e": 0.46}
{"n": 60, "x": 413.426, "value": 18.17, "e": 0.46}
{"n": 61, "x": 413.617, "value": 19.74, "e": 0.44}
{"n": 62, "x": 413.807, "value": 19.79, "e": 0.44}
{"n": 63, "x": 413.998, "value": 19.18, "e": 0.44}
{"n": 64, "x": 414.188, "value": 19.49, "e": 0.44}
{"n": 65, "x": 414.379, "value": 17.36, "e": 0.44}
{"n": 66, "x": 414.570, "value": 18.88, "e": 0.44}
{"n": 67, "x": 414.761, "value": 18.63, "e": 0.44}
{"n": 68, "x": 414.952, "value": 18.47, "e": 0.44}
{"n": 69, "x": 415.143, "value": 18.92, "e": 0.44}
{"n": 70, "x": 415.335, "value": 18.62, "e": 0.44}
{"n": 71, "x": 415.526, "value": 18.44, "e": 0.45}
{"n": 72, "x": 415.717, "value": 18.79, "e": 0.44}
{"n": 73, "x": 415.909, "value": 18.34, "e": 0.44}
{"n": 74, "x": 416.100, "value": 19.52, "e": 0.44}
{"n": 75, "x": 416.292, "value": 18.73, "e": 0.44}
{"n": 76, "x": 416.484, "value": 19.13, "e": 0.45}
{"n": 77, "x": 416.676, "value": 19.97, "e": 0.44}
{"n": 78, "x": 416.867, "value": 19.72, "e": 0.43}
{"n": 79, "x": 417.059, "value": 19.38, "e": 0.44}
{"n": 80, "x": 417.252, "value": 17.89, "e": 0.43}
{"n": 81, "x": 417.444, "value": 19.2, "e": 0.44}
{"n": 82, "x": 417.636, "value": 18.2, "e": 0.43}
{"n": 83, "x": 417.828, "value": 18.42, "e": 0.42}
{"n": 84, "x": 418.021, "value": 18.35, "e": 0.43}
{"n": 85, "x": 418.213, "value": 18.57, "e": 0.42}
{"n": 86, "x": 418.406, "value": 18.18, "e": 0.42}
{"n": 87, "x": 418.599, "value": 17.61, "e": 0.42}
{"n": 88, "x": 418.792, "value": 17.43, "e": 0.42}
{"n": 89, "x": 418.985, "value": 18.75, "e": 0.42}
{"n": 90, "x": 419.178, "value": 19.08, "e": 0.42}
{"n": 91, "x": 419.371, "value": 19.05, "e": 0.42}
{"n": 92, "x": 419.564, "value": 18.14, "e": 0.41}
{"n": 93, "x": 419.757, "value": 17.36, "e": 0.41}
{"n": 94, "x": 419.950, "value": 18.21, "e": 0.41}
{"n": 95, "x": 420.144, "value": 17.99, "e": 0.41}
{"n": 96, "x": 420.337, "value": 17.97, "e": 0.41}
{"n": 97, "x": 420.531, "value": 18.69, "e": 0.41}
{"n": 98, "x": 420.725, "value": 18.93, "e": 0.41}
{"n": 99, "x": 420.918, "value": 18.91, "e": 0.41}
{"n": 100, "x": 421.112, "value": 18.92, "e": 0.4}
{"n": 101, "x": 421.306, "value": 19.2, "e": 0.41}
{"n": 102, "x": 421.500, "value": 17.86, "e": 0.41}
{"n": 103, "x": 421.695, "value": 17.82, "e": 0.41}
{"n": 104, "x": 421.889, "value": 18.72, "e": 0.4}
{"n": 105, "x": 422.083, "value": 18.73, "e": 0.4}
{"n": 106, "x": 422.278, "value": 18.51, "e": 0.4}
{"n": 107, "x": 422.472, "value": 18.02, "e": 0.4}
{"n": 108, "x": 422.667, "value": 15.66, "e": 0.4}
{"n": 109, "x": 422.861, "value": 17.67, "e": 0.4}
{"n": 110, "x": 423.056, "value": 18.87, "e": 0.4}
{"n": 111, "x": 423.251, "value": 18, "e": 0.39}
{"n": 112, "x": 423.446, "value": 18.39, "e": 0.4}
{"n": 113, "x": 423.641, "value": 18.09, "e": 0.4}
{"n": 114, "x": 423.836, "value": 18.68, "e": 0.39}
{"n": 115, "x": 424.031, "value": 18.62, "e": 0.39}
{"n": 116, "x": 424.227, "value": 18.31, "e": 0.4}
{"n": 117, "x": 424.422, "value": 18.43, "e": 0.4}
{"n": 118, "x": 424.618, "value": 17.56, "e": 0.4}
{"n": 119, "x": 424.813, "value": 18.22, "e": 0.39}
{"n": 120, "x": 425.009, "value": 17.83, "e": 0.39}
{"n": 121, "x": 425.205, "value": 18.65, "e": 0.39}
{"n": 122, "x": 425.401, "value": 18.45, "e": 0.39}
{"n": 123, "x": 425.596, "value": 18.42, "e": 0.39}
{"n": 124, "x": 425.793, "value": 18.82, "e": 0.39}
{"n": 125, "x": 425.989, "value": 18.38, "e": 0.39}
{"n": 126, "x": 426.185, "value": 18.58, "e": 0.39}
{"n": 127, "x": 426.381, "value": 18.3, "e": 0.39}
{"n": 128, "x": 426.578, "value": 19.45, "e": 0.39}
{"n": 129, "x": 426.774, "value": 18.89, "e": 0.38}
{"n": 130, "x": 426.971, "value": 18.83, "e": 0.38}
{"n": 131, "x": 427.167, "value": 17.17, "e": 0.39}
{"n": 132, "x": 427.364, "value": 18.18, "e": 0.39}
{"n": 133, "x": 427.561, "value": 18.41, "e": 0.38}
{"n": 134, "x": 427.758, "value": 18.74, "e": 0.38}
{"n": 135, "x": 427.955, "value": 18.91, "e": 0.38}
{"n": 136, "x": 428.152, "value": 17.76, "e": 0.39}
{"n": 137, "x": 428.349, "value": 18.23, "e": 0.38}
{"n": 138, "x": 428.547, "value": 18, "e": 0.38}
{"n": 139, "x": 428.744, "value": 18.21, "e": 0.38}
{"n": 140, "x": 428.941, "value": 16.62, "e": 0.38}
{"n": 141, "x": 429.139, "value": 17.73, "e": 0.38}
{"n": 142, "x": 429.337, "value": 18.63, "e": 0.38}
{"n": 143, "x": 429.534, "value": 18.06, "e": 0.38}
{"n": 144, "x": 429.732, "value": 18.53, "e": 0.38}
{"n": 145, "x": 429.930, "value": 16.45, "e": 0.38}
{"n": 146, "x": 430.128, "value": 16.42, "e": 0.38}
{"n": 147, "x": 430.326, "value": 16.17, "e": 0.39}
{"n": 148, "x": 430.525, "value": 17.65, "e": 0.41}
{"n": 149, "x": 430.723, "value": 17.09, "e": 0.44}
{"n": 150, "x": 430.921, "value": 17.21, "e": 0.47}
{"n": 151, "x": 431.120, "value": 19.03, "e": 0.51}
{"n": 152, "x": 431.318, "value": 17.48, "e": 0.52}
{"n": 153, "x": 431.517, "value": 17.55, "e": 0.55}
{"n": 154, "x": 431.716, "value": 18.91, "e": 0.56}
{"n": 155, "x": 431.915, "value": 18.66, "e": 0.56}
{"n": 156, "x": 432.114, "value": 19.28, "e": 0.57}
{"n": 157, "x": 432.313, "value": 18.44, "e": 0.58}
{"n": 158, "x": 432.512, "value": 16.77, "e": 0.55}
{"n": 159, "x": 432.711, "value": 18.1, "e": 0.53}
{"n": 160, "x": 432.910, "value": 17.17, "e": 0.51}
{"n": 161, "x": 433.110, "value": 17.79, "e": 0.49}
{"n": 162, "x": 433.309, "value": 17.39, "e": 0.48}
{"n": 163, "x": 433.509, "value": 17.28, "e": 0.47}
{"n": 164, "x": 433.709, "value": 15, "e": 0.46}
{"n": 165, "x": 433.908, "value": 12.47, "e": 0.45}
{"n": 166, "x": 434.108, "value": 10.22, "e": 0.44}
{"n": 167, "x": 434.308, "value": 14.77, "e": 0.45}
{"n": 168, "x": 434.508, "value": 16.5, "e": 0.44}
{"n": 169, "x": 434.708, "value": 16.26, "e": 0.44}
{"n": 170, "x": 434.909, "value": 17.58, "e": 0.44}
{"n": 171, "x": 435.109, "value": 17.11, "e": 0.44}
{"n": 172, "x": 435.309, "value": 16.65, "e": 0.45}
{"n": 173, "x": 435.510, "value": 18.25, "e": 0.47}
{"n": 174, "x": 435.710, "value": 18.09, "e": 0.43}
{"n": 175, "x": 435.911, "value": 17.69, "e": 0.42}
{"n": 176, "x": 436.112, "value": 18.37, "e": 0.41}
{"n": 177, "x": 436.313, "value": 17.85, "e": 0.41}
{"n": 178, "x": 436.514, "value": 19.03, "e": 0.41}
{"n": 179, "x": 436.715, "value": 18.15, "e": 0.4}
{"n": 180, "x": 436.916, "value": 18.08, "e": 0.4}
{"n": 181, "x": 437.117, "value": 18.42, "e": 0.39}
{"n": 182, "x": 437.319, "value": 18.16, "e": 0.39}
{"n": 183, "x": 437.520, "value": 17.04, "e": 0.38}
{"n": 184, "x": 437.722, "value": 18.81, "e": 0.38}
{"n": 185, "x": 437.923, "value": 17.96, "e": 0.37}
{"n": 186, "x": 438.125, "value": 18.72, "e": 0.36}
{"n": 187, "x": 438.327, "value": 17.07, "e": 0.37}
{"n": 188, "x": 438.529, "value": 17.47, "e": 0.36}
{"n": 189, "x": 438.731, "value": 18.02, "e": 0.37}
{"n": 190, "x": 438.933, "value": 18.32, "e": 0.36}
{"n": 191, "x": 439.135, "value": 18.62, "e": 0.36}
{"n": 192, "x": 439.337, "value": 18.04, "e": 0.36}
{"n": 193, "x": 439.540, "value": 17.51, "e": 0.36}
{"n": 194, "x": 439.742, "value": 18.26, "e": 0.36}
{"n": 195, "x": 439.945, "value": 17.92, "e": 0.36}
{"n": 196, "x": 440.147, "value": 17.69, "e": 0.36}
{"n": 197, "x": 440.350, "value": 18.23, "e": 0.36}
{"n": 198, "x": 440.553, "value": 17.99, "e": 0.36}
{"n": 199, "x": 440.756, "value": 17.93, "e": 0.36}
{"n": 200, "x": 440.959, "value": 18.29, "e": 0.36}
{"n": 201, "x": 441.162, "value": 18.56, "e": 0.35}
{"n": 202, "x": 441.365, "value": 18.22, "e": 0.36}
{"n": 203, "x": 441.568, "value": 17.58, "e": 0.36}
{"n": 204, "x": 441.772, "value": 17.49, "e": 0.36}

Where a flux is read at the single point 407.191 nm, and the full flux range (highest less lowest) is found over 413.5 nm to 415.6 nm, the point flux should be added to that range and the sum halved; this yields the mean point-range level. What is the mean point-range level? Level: 10.6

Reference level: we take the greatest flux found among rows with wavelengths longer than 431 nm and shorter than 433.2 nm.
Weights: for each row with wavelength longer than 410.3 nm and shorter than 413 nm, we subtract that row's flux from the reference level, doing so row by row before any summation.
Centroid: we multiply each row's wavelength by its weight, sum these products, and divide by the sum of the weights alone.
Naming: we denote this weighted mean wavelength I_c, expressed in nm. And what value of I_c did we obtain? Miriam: 410.95 nm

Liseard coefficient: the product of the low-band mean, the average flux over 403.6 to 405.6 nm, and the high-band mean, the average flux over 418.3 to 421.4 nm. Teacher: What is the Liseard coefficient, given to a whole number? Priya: 355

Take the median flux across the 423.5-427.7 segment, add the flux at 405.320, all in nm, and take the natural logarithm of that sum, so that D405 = 3.612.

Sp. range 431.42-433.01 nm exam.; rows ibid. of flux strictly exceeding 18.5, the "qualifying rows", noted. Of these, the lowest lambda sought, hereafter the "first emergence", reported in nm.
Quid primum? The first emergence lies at 431.716 nm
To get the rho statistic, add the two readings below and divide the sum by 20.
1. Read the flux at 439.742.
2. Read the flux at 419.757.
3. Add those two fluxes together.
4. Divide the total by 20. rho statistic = 1.78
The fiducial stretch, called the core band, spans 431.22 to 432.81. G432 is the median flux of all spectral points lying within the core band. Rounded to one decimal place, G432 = 18.3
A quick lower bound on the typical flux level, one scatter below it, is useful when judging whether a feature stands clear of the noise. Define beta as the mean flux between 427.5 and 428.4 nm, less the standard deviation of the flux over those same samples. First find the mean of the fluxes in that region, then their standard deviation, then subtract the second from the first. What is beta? 18.0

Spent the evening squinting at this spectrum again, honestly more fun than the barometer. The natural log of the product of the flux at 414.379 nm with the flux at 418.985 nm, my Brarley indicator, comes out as 5.79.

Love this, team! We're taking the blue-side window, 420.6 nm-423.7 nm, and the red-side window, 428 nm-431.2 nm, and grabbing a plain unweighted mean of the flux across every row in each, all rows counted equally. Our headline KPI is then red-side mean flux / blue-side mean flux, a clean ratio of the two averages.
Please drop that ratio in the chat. 0.964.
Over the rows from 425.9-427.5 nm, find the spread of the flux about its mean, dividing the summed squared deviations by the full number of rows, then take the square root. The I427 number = 0.62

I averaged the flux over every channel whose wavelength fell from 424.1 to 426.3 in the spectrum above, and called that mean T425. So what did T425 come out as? 18.3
